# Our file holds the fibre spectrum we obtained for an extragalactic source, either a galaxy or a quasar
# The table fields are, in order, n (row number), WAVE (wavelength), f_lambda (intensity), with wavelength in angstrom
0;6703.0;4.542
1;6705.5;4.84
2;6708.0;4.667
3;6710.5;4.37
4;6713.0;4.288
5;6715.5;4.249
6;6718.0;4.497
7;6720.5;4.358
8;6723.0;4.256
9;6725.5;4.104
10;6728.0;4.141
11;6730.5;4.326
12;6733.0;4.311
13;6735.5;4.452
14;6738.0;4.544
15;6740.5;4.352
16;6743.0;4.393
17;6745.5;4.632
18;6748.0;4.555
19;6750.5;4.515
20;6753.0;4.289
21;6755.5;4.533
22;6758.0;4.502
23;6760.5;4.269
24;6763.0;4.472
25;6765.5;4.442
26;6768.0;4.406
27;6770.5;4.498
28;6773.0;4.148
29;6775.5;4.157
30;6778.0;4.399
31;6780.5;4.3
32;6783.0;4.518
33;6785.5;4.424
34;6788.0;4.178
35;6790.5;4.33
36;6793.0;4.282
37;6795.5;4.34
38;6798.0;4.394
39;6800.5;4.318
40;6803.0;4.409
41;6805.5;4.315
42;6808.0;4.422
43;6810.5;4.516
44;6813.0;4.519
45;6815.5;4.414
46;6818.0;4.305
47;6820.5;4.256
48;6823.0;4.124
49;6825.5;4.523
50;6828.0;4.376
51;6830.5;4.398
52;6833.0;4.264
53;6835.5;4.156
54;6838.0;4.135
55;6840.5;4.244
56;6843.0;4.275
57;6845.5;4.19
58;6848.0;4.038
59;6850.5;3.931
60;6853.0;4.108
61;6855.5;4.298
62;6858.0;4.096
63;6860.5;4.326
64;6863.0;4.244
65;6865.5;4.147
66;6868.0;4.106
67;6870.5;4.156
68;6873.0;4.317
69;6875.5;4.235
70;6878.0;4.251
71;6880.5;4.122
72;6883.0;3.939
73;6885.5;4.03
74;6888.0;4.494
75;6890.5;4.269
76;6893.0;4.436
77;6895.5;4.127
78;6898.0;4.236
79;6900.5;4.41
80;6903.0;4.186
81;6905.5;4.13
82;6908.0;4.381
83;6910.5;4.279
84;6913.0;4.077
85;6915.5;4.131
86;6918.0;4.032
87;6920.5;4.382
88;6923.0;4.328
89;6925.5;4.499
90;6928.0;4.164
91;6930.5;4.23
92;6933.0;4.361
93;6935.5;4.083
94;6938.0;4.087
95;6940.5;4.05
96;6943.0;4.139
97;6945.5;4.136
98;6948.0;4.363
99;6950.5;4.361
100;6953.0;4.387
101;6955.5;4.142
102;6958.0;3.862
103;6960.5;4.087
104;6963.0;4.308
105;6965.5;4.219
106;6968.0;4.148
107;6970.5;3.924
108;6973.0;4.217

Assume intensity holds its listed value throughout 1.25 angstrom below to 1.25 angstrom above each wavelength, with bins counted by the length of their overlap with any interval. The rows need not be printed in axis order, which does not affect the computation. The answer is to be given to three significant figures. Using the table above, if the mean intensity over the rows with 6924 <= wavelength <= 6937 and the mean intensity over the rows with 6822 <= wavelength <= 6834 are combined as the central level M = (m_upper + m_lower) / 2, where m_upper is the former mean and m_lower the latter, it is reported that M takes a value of 4.30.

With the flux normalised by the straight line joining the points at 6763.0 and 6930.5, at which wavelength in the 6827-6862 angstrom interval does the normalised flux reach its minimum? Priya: 6850.5 angstrom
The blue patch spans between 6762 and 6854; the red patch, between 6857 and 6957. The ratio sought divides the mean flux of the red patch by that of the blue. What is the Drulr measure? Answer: 0.979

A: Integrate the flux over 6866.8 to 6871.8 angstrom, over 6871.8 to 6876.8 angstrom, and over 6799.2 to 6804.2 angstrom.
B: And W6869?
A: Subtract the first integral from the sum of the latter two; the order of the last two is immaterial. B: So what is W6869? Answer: 22.5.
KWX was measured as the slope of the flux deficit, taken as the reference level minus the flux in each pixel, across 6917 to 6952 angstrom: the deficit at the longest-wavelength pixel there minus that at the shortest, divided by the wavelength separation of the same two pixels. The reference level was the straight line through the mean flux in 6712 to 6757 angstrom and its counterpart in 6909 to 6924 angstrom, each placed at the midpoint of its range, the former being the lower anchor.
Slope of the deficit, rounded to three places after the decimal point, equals -0.011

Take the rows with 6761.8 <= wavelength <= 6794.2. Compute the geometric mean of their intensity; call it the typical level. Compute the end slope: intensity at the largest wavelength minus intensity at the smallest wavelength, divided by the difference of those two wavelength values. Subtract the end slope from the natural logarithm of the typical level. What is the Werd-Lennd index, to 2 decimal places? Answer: 1.48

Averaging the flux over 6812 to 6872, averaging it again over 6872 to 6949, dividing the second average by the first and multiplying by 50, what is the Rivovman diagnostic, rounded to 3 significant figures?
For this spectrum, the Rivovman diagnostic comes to 49.9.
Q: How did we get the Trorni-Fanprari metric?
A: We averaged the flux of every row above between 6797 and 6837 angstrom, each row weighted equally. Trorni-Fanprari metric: 4.36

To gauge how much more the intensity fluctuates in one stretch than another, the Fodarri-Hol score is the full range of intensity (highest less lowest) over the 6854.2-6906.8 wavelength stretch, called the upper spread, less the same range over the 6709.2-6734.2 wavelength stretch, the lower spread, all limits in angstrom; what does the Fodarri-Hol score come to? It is 0.16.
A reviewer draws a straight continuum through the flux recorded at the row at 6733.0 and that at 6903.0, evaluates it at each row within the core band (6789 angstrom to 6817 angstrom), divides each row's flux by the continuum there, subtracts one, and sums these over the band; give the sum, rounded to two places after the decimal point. 0.33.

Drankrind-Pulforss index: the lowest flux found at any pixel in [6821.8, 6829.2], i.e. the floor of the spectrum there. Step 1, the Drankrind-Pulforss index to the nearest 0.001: 4.124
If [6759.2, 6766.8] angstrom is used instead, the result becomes 4.269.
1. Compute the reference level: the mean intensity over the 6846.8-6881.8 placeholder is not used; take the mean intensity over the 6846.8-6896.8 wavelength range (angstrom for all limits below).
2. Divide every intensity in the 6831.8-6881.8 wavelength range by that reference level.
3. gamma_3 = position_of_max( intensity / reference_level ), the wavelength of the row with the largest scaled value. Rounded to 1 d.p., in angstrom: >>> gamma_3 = 6860.5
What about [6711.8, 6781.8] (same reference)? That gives 6745.5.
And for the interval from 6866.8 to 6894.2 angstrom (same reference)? 6888.0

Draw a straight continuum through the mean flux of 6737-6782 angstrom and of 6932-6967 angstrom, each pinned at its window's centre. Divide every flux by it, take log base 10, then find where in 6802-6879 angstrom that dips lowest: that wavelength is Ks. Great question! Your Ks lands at 6850.5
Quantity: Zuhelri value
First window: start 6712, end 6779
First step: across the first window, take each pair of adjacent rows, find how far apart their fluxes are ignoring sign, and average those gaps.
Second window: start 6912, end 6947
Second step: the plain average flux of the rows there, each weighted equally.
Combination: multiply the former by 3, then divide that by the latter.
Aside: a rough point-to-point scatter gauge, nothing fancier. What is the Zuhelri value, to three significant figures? 0.0945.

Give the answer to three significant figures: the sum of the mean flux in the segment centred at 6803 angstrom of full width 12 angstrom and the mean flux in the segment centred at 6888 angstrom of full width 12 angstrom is 8.61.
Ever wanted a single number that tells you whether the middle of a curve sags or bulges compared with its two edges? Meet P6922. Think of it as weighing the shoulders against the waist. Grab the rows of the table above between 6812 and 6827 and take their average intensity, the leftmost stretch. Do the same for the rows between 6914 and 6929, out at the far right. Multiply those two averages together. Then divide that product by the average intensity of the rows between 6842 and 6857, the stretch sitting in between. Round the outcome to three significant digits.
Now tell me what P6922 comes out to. 4.48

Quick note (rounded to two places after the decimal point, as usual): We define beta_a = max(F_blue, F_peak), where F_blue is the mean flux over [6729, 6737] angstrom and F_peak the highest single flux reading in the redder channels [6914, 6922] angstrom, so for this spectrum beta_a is 4.38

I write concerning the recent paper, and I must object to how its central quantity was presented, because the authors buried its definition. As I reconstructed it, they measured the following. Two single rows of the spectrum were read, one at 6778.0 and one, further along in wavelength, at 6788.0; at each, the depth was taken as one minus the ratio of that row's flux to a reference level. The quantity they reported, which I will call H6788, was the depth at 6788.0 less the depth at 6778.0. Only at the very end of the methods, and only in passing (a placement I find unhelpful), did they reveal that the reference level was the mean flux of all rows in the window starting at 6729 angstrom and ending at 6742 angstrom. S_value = 0.050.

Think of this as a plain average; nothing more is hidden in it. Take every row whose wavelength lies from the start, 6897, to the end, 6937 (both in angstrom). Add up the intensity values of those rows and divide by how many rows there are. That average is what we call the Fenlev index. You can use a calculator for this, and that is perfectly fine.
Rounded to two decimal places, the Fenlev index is 4.24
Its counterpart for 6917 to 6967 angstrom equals 4.21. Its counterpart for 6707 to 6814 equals 4.38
